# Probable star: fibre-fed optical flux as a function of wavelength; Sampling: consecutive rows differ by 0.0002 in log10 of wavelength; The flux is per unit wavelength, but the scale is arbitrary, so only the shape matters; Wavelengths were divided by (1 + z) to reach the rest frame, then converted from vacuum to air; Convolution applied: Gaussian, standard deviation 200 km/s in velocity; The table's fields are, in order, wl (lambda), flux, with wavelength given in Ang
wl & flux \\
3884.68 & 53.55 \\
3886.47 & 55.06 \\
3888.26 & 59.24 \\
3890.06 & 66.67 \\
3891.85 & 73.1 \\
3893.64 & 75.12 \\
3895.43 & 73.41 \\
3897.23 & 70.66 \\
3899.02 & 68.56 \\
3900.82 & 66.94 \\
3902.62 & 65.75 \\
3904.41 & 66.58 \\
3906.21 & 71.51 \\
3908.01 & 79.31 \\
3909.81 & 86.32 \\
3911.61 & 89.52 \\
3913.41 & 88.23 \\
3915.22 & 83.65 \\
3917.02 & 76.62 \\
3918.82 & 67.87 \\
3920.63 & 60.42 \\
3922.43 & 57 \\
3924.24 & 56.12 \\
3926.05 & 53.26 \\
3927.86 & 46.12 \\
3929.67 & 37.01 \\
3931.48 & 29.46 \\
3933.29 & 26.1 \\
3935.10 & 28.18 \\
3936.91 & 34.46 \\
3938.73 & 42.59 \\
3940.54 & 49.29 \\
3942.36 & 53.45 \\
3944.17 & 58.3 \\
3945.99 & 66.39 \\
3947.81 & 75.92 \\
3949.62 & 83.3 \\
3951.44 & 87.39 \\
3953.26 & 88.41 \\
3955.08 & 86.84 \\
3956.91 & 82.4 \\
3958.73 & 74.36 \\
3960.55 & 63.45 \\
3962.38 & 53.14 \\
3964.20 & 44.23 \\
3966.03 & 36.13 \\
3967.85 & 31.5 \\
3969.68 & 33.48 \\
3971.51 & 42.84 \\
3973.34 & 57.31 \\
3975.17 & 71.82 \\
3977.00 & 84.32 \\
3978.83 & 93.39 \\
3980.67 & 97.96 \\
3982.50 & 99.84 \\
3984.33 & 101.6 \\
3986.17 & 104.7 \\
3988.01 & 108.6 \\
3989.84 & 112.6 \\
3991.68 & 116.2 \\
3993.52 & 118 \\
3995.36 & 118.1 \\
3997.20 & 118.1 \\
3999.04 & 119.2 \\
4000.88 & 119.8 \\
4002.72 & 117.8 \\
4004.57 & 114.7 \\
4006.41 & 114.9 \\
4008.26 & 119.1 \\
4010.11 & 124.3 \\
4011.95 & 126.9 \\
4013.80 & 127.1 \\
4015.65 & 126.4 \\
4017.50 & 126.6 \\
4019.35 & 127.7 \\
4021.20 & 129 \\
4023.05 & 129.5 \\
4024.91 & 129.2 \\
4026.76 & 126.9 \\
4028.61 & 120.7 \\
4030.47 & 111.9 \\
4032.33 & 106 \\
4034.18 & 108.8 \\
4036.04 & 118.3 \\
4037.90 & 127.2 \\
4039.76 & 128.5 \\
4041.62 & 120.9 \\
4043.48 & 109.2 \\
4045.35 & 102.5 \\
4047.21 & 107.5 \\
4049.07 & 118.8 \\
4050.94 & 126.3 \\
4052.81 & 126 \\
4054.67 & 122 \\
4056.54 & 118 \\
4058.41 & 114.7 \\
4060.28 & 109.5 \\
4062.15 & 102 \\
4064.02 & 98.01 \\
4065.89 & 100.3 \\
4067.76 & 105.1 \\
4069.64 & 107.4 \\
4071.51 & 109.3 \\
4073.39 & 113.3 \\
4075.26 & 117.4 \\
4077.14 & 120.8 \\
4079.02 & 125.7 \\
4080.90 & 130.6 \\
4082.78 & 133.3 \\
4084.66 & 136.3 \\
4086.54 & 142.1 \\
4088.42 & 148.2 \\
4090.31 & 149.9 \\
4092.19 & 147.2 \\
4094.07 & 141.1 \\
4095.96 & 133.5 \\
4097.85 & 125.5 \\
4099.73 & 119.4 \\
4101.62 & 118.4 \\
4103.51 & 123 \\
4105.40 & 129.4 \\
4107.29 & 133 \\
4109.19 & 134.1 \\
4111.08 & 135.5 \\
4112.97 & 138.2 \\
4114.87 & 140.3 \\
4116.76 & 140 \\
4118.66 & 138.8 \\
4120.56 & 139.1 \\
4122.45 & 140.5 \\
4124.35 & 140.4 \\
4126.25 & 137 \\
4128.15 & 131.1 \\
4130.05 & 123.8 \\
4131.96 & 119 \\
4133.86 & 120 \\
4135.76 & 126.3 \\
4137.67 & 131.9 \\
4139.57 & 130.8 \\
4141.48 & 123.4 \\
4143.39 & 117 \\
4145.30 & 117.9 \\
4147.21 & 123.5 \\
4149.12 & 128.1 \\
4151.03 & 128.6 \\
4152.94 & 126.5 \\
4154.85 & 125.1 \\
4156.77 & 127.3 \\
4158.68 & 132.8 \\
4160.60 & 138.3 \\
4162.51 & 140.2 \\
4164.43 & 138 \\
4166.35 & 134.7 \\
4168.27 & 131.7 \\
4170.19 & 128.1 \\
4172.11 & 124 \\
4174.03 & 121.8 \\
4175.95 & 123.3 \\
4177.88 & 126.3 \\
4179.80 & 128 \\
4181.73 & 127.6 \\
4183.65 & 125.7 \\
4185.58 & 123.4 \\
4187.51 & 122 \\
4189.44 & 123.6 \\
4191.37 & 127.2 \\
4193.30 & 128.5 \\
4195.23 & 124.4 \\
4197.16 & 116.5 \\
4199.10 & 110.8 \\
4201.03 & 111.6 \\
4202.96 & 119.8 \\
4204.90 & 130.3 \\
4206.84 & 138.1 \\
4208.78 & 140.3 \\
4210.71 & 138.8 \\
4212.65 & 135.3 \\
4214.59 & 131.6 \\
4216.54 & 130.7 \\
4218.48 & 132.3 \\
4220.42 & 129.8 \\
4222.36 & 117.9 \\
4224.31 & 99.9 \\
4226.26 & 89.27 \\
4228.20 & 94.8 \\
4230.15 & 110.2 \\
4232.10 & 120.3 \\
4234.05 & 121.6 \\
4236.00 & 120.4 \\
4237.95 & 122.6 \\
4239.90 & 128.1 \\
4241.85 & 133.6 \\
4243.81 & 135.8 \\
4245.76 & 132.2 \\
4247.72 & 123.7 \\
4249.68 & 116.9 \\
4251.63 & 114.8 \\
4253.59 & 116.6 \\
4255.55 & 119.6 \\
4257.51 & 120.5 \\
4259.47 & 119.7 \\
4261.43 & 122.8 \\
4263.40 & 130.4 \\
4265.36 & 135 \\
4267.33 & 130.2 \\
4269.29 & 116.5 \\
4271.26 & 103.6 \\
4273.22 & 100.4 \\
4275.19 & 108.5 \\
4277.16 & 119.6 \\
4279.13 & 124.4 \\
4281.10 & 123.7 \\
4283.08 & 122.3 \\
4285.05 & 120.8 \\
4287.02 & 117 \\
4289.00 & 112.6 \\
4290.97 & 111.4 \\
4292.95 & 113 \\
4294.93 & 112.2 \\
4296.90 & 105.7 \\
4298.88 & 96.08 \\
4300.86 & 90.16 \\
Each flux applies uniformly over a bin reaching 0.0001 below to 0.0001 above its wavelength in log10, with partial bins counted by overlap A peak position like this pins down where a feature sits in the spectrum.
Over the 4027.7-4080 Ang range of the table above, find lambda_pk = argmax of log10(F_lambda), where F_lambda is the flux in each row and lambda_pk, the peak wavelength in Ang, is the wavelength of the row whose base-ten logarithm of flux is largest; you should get 4039.76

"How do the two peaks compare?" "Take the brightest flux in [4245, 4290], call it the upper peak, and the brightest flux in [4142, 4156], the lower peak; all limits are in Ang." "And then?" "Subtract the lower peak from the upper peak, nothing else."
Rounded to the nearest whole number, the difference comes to 6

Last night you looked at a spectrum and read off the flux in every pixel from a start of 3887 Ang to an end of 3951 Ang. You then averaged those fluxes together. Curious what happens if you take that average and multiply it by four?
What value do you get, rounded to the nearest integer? 250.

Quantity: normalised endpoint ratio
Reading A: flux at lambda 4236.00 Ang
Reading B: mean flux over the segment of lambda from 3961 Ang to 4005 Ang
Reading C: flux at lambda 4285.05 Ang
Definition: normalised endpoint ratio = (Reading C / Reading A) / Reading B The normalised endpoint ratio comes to 0.0114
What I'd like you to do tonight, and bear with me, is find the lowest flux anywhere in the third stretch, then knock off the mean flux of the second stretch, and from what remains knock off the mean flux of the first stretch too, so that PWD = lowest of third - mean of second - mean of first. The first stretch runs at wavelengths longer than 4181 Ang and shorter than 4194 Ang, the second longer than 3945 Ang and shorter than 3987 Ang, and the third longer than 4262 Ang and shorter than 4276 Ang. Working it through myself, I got -97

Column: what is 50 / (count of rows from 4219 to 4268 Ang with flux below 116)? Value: 10.0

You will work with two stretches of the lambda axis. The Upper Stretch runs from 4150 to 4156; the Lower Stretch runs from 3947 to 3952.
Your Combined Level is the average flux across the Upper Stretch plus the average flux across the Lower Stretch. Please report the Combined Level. 209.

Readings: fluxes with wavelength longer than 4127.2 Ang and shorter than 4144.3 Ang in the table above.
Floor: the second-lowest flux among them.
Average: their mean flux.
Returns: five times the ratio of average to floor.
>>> 5.2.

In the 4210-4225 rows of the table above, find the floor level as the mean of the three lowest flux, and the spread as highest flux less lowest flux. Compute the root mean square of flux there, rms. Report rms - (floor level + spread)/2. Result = 50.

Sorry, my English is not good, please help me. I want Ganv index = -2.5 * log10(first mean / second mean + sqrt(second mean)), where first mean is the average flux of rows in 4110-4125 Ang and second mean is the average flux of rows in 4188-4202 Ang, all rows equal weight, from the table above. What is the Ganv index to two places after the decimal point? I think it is -2.71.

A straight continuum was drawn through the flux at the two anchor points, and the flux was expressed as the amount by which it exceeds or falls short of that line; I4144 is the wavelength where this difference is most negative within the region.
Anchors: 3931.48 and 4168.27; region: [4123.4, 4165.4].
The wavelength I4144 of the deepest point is 4143.39 Ang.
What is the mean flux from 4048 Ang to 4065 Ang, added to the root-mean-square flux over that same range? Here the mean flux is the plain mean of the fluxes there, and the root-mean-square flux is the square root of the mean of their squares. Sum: 230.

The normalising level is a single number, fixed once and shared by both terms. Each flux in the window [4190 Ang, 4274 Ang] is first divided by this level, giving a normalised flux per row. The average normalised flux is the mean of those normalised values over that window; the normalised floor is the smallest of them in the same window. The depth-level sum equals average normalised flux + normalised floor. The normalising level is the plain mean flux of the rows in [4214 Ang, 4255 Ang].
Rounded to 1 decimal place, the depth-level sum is 1.8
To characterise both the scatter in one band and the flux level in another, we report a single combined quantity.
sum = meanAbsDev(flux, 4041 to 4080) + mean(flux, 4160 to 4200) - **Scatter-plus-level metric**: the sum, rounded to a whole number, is 134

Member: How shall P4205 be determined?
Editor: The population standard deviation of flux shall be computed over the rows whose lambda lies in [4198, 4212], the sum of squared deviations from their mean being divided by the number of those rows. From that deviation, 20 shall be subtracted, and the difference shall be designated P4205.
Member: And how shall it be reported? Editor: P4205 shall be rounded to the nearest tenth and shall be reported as -8.0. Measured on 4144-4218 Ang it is -12.8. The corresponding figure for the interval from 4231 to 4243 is -15.1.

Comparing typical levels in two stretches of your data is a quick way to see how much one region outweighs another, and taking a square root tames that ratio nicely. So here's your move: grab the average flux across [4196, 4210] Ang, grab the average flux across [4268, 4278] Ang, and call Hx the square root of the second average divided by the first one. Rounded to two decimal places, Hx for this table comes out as 0.94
